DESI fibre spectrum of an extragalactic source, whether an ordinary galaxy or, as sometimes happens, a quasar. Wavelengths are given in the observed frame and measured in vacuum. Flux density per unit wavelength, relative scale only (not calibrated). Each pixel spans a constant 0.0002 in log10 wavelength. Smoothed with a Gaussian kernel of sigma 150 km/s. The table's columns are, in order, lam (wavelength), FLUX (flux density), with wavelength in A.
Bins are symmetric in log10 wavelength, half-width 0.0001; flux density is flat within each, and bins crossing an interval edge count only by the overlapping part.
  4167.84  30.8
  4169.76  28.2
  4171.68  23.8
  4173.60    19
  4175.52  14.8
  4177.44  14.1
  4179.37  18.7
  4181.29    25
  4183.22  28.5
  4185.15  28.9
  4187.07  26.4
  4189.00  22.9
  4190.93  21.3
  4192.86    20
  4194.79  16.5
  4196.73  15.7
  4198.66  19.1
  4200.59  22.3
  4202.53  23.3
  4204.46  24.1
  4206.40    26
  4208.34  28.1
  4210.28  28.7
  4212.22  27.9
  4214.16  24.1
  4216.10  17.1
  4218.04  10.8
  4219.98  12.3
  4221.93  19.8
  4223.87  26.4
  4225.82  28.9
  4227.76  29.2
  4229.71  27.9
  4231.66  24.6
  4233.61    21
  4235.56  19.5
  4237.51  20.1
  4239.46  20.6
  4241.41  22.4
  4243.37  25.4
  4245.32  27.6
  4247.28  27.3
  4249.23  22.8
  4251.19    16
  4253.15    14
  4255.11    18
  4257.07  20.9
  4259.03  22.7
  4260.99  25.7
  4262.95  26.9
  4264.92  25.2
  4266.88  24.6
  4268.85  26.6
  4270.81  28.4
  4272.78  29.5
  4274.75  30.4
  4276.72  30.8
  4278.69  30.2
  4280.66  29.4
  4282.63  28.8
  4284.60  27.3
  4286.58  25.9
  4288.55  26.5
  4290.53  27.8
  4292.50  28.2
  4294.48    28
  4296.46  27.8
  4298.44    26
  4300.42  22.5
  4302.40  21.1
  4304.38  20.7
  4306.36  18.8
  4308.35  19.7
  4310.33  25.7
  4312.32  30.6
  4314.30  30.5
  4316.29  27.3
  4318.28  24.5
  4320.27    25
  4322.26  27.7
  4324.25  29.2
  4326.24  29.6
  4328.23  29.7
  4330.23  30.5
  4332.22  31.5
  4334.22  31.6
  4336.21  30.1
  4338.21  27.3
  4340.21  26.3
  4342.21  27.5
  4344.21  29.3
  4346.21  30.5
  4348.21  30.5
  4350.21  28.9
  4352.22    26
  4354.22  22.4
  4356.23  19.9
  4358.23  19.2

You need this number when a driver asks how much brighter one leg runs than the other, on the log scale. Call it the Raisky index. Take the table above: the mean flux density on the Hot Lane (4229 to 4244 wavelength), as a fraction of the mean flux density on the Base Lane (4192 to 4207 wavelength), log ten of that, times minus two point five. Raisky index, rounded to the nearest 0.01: -0.09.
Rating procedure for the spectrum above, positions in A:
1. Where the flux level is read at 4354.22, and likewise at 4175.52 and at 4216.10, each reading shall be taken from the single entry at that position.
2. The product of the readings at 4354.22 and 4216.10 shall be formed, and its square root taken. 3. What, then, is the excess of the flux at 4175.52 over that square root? -5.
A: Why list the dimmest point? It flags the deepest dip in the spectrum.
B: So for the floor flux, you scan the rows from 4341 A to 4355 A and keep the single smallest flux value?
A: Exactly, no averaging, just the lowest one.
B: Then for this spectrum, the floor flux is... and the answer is 22.4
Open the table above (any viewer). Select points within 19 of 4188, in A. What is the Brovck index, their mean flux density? 21.9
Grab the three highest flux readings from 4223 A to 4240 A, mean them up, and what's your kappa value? 28.7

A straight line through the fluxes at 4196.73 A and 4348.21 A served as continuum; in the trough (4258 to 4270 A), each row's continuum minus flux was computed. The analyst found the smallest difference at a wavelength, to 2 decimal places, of 4262.95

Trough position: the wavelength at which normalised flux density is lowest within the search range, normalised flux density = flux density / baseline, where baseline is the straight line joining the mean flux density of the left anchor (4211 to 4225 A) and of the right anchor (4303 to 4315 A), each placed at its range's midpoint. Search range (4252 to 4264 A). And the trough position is 4253.15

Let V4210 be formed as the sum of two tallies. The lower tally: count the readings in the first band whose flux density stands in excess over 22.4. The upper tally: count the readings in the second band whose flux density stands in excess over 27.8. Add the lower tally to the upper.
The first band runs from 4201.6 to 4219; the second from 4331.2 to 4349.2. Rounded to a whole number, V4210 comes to 13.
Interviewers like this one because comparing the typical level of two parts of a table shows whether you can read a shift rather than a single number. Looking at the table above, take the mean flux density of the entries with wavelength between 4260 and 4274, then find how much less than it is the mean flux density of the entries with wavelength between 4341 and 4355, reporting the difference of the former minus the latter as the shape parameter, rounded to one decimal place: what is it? -1.2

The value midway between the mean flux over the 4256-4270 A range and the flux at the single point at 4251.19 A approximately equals 20.3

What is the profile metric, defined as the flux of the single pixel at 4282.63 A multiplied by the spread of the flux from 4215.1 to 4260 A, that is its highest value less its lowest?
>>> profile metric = 530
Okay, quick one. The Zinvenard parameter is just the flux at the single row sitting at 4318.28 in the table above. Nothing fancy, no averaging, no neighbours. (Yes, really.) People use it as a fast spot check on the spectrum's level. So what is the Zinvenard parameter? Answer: 24.5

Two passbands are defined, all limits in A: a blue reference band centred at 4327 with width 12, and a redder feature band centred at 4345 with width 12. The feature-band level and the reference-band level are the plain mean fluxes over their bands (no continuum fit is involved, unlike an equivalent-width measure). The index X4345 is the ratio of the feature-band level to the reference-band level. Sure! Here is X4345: 0.97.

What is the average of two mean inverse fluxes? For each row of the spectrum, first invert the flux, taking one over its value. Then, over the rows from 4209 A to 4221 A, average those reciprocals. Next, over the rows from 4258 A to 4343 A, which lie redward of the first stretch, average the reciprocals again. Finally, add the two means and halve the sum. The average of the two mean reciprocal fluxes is 0.047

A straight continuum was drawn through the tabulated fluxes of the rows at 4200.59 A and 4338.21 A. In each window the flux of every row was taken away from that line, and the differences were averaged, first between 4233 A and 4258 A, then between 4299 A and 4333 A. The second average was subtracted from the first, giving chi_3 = 2.4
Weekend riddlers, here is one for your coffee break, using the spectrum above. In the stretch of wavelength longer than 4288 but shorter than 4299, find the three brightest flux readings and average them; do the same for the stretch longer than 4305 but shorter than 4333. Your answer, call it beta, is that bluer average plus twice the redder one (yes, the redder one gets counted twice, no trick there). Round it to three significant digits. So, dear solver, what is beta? 89.7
